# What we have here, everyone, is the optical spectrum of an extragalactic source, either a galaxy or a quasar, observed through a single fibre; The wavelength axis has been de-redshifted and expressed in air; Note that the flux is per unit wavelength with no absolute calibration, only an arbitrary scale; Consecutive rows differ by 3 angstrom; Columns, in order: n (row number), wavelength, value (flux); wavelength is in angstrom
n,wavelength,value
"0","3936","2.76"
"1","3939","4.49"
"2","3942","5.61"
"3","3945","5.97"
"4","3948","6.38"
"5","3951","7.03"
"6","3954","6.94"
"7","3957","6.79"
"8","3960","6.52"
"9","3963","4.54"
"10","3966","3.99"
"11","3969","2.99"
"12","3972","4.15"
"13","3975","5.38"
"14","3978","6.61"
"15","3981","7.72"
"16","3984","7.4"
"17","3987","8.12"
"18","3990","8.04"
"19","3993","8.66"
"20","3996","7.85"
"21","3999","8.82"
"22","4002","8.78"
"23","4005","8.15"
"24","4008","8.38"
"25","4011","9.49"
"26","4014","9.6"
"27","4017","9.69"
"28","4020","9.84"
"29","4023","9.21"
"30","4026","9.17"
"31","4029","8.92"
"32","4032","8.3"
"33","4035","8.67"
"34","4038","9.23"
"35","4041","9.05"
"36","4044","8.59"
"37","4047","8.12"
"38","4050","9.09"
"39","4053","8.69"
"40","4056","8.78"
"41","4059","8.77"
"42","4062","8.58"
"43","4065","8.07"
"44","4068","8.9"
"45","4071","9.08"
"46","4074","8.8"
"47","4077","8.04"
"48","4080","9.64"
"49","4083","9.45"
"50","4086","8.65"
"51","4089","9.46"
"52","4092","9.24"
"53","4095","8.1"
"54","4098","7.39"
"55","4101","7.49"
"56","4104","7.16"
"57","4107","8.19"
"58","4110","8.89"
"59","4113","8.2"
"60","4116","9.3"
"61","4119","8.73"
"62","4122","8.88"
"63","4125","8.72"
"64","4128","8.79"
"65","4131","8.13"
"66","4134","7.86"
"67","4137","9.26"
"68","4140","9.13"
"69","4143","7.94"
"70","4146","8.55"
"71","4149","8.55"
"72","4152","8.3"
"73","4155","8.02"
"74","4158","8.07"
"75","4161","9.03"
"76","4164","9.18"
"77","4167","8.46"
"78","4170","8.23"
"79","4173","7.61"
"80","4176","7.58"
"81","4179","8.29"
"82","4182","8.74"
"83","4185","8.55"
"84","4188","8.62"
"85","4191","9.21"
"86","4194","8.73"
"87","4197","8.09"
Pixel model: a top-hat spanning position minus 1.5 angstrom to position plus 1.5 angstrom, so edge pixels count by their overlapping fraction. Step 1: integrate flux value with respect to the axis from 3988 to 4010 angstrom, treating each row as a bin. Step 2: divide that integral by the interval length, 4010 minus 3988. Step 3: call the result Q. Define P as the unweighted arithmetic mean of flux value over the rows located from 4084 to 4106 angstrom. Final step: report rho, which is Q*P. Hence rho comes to 69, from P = 8.2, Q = 8.4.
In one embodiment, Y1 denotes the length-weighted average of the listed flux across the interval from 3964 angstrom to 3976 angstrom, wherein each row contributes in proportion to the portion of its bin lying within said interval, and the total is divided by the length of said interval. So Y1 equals 4.1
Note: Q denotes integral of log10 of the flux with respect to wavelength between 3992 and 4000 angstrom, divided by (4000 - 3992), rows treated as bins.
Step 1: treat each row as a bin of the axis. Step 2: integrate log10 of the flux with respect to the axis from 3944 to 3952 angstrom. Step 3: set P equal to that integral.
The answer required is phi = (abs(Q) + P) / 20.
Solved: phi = 0.37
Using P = 6.5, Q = 0.924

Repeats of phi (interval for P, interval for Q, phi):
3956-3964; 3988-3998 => 0.35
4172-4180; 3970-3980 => 0.39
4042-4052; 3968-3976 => 0.50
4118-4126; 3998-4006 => 0.42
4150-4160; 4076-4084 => 0.50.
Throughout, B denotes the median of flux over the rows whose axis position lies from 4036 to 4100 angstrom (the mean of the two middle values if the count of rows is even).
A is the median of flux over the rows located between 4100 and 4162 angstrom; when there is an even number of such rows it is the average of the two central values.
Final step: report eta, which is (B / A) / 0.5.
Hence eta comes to 2.05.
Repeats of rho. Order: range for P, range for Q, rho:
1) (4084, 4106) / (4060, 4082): 72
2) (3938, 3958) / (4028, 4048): 54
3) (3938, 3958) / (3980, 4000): 50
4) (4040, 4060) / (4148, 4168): 74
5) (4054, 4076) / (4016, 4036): 79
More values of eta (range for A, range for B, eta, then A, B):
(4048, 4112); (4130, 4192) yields 1.93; 8.77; 8.46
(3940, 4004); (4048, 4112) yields 2.58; 6.79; 8.77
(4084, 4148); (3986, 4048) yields 2.03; 8.65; 8.78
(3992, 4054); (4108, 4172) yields 1.94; 8.82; 8.55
